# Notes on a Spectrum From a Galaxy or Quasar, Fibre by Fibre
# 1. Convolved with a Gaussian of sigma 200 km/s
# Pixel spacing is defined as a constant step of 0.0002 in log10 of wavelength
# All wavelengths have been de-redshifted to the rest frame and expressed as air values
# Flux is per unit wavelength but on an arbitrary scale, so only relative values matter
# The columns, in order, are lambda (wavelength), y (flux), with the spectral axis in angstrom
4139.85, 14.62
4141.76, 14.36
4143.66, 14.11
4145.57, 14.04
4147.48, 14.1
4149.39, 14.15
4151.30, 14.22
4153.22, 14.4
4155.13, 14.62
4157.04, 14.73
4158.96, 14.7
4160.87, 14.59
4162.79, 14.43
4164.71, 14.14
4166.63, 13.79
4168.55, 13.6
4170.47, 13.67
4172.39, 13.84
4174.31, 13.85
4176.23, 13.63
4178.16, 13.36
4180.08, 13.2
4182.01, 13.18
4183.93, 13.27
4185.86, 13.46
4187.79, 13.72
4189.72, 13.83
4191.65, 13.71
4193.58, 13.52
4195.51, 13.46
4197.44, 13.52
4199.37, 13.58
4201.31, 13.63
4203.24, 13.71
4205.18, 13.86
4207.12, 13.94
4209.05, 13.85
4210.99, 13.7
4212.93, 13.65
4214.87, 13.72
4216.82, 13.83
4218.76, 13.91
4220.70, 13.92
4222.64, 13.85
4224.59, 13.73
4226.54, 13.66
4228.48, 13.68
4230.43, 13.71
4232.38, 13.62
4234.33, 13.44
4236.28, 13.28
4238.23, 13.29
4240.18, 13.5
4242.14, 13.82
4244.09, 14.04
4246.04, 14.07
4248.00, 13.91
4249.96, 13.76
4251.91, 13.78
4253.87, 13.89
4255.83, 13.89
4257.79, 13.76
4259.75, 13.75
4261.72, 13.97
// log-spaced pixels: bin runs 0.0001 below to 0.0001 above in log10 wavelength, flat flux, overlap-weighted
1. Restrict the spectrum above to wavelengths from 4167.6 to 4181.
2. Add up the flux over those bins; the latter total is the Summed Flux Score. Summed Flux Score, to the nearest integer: 95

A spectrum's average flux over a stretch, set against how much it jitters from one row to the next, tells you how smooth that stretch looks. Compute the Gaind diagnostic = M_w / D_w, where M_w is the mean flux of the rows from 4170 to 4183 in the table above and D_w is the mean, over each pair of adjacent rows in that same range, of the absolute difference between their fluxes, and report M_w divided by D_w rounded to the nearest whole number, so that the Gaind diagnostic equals 96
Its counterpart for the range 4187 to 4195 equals 98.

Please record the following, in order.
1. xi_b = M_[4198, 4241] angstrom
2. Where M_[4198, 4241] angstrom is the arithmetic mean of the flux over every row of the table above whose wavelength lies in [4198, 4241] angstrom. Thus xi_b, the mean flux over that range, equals 13.7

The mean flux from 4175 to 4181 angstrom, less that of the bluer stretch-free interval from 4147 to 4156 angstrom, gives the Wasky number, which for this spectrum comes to -0.9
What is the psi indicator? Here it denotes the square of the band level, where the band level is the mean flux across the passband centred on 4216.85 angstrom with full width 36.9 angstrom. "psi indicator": 188.7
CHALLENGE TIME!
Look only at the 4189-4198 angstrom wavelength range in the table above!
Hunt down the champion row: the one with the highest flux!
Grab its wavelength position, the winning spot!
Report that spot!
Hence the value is 4189.72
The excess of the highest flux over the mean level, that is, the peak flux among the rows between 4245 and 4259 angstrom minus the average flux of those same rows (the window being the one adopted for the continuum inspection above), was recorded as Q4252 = 0.20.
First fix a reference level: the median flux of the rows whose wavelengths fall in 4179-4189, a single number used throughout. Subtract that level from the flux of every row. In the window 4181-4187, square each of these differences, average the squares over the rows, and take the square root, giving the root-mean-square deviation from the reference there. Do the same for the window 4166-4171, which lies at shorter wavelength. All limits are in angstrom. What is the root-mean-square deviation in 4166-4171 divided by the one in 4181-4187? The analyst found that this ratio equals 3.5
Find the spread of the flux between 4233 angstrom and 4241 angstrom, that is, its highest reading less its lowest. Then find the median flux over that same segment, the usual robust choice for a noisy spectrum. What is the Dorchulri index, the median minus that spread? 13.1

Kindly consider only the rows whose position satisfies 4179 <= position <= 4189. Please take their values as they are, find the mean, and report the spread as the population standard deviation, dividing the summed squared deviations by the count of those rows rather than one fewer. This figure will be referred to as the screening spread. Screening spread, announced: 0.203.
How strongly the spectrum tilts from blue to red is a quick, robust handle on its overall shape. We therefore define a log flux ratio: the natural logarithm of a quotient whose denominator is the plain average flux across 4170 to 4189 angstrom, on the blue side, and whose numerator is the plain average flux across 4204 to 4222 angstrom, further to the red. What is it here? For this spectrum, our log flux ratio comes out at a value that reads 0.022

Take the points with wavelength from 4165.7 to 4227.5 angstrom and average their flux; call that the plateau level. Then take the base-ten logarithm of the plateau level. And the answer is 1.135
